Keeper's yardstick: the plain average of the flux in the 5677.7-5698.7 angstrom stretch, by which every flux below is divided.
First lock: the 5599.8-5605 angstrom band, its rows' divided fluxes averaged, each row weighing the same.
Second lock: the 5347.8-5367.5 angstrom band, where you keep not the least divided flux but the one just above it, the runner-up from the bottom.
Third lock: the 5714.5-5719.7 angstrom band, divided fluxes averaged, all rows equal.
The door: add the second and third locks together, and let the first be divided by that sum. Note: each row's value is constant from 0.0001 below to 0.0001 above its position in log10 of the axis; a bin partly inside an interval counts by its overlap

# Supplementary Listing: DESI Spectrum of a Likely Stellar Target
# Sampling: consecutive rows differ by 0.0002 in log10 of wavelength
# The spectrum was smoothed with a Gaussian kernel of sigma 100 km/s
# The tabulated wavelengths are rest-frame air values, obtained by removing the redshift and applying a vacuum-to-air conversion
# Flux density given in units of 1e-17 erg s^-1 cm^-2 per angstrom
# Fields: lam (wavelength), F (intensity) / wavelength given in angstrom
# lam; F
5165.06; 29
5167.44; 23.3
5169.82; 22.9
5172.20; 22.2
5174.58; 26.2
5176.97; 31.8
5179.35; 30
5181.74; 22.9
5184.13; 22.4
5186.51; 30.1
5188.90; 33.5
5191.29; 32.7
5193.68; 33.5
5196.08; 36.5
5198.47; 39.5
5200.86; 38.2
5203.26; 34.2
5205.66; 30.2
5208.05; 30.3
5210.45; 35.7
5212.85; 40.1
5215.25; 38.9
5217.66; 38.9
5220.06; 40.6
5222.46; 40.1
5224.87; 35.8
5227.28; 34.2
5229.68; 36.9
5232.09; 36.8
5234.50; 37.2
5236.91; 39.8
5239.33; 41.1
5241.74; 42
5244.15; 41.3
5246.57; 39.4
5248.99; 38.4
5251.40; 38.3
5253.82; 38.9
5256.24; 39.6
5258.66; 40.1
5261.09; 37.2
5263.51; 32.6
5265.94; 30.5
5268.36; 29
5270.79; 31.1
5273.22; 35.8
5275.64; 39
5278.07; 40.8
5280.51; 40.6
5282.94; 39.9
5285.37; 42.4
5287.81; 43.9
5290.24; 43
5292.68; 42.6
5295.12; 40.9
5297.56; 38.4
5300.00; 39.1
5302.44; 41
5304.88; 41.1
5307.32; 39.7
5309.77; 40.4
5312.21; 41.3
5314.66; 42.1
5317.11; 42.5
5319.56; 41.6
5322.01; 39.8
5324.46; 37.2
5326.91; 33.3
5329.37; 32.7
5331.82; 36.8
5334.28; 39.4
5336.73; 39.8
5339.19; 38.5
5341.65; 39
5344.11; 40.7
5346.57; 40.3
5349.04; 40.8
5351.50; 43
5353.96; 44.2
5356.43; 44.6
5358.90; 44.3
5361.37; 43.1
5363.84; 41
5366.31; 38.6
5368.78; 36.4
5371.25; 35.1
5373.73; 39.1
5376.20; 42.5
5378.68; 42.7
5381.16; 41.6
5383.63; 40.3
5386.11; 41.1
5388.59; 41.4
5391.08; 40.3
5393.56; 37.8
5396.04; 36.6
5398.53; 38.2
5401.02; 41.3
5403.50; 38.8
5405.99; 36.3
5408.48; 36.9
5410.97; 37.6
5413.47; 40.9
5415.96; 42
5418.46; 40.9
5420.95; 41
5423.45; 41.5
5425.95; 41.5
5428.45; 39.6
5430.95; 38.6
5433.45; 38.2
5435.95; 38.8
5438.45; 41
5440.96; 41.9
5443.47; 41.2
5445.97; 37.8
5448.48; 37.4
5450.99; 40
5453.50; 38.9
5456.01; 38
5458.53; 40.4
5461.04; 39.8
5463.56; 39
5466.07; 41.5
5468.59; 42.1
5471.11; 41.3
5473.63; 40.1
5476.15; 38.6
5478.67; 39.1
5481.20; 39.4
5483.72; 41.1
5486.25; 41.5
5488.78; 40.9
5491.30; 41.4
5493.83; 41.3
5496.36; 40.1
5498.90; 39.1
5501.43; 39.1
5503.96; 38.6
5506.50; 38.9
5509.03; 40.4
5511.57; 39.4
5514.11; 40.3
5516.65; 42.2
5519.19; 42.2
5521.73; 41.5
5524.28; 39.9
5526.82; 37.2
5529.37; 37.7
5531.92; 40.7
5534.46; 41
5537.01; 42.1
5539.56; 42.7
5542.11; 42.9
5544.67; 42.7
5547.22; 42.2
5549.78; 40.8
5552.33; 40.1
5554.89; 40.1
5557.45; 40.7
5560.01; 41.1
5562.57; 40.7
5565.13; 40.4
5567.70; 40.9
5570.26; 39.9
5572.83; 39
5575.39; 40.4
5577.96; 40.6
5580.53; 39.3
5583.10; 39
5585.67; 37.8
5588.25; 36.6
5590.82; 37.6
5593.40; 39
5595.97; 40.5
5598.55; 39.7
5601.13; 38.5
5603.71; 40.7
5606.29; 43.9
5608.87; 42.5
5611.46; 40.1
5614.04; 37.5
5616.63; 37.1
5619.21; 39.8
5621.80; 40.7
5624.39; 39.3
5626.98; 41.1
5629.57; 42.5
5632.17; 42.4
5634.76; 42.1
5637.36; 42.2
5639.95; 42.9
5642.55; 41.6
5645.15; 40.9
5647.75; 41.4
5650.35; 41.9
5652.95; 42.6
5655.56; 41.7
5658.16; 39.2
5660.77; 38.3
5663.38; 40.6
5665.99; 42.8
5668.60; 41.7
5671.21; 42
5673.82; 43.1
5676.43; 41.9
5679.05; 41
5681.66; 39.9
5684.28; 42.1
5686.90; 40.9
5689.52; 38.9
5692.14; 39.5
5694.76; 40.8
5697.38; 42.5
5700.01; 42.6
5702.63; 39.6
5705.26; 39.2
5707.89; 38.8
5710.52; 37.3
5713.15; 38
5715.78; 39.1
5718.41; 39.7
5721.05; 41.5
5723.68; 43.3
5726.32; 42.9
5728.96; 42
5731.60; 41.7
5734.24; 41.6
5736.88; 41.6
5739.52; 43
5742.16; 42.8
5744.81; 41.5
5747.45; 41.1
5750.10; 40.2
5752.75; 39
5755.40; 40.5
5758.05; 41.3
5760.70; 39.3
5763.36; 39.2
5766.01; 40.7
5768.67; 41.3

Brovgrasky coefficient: 0.494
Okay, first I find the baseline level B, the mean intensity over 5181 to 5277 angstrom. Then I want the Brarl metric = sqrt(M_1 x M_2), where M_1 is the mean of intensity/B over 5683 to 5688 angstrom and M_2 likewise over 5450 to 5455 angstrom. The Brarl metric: 1.13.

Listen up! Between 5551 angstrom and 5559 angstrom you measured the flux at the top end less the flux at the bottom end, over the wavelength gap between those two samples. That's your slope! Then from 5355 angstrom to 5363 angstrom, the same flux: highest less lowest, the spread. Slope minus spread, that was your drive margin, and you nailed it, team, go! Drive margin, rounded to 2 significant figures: -1.4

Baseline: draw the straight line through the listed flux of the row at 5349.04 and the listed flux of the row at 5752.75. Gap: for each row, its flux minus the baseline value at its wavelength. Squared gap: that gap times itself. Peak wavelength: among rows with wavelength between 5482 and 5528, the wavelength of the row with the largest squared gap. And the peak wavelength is 5526.82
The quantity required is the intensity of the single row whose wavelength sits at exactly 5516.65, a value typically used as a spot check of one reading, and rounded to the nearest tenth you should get 42.2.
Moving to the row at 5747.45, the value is 41.1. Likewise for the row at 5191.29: 32.7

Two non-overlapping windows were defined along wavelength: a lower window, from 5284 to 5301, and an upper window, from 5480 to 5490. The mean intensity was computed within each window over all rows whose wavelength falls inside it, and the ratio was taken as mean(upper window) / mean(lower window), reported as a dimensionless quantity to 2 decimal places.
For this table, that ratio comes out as 0.98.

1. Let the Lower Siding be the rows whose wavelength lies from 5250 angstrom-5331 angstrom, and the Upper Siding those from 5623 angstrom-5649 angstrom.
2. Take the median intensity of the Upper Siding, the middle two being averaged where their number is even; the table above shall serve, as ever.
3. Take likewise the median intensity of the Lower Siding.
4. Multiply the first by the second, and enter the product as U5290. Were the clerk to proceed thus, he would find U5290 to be 1666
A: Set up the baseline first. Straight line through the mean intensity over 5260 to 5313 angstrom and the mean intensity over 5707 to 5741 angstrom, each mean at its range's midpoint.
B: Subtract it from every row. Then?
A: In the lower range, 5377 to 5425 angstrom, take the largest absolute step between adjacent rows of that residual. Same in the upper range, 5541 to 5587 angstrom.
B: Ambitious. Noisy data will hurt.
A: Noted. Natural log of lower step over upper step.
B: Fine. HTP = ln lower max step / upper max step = 0.84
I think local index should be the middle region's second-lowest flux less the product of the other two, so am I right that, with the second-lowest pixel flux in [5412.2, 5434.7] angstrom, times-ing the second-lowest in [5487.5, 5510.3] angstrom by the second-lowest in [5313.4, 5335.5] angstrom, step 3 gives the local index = -1257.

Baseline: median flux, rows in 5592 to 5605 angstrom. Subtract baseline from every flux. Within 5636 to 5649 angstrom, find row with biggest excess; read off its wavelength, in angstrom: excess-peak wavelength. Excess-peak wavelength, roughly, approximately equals 5639.95 angstrom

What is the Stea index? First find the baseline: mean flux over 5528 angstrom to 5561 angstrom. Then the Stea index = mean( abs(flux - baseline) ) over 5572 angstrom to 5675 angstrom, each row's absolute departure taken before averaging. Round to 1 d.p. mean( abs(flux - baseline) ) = 1.6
